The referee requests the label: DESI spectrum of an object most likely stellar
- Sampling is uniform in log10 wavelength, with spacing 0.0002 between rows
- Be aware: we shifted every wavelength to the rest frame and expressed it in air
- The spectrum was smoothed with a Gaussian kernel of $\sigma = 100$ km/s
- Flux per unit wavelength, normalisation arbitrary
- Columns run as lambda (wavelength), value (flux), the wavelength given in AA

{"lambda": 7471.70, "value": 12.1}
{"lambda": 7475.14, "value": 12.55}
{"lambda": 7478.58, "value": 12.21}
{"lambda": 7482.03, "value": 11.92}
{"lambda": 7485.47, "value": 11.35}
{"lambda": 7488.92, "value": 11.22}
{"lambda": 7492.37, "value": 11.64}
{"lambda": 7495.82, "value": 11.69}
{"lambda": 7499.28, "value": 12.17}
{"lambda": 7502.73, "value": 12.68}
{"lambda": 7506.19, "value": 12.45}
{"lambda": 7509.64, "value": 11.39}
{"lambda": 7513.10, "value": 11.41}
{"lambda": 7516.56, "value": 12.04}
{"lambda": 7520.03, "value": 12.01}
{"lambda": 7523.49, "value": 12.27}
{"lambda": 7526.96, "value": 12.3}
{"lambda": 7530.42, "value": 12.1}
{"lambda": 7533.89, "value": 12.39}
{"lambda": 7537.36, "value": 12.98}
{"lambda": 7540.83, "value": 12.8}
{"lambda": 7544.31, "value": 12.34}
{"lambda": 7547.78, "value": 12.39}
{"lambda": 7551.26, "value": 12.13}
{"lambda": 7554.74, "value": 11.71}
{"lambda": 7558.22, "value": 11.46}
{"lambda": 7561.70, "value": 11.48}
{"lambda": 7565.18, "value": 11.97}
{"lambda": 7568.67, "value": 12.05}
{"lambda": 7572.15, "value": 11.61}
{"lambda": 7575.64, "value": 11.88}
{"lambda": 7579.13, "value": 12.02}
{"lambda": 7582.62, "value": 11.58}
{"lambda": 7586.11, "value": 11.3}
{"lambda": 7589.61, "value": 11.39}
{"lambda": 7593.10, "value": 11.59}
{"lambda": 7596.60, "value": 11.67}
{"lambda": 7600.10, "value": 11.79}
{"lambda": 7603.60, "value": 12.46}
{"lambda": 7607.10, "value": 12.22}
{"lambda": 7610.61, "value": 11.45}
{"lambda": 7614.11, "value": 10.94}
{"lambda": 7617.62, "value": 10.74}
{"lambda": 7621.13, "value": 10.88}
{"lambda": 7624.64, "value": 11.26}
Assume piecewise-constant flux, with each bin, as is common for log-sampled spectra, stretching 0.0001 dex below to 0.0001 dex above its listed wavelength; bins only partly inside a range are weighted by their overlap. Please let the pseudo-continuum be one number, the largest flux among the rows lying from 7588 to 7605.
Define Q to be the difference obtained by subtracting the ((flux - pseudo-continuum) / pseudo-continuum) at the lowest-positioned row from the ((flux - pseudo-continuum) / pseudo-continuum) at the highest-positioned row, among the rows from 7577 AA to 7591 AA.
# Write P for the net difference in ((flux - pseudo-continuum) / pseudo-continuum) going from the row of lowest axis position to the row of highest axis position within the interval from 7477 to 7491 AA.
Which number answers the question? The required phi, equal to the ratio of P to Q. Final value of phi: 1.6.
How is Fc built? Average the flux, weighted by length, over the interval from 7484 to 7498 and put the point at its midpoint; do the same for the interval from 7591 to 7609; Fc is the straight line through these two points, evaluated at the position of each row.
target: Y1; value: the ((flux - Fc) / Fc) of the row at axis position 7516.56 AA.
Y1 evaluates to 0.038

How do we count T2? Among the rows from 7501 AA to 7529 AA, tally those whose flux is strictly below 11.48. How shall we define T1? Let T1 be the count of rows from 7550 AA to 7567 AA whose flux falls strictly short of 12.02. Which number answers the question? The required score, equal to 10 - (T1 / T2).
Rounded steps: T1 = 4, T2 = 2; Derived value 8.0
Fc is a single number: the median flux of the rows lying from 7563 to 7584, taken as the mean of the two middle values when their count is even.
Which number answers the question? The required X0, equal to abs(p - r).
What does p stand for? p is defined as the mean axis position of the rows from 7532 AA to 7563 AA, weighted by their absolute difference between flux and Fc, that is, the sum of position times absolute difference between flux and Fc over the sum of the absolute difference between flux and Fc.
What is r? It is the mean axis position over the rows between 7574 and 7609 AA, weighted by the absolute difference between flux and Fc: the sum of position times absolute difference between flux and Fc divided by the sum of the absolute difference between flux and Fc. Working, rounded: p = 7545.2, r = 7593.0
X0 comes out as 47.7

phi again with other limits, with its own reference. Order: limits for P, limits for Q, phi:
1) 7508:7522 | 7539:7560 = -0.5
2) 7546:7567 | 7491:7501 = -0.8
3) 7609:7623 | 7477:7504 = -1.2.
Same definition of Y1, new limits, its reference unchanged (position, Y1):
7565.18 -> 0.015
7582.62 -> -0.024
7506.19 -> 0.078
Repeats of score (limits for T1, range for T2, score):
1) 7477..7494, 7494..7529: 8.0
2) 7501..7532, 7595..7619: 9.0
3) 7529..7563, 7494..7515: 8.5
